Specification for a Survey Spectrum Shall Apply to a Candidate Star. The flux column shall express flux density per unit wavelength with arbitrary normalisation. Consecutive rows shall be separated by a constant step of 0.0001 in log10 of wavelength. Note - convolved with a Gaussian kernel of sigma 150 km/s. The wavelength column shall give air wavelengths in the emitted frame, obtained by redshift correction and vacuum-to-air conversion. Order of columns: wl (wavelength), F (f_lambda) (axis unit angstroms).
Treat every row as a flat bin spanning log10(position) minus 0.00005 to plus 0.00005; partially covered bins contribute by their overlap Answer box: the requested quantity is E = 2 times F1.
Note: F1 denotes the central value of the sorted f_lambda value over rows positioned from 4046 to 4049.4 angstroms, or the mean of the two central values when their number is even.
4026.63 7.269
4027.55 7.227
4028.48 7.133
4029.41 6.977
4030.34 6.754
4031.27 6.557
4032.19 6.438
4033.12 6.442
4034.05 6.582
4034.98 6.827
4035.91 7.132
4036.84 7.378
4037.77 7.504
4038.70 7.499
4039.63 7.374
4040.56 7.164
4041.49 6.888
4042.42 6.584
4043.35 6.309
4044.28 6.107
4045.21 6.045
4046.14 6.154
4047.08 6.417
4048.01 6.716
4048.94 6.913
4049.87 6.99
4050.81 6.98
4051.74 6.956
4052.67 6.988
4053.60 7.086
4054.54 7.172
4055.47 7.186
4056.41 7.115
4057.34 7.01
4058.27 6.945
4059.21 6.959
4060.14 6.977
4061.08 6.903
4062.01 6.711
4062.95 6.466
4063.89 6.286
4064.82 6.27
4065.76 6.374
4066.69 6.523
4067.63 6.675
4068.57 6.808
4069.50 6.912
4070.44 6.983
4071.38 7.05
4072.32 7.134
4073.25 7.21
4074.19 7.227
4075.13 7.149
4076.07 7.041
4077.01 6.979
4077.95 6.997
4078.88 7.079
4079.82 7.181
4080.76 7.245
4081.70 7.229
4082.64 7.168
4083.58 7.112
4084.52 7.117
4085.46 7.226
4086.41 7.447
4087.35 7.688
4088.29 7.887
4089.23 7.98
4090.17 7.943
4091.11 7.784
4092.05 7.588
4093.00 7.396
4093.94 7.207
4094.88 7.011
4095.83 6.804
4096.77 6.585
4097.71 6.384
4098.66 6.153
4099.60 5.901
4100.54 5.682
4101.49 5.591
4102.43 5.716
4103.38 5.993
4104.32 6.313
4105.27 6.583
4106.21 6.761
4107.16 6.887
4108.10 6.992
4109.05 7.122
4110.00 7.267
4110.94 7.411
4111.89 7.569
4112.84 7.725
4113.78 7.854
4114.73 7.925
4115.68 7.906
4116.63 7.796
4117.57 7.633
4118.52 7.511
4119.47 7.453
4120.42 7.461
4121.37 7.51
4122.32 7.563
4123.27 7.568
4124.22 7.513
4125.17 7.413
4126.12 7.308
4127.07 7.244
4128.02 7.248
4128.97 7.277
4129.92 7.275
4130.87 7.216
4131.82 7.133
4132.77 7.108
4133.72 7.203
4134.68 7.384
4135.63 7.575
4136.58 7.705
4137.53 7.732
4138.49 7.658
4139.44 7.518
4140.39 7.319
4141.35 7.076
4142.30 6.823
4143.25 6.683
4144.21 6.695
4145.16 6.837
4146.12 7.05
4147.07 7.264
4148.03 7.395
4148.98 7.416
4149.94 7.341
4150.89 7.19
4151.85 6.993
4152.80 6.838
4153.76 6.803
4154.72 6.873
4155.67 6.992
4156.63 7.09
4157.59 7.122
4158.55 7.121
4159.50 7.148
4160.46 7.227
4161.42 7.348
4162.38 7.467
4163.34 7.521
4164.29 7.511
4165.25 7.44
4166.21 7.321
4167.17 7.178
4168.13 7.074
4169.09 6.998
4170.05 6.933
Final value 13.1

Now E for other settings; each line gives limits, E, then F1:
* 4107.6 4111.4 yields 14.4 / 7.19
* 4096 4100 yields 12.5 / 6.27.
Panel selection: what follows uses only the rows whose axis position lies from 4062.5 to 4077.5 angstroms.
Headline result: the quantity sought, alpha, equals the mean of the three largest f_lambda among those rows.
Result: 7.2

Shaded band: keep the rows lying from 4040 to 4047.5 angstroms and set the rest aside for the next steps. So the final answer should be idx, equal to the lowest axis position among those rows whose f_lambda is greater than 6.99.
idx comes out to 4040.56 angstroms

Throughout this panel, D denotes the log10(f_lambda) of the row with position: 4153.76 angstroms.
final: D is 0.833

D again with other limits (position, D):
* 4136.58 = 0.887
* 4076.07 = 0.848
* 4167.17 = 0.856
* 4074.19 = 0.859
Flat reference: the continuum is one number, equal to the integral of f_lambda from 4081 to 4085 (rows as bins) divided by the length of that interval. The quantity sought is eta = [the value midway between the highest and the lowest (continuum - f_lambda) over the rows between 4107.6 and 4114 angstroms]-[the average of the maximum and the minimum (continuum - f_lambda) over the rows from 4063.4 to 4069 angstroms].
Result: -0.9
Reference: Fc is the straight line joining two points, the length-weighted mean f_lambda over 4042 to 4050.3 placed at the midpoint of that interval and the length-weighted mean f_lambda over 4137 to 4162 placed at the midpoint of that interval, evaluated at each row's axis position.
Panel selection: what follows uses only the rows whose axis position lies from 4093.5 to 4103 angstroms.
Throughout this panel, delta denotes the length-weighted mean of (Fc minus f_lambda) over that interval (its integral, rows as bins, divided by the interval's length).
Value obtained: 0.51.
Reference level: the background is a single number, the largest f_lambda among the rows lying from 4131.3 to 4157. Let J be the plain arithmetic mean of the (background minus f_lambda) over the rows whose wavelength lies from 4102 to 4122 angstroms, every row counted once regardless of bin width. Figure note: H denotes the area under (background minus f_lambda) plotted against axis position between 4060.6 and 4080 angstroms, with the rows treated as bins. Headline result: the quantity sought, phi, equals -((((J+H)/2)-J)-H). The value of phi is 9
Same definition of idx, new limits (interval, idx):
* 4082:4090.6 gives 4082.64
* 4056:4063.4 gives 4056.41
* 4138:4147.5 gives 4138.49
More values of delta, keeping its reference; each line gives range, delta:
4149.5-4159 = 0.13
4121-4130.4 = -0.41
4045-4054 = -0.25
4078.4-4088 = -0.55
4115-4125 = -0.64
